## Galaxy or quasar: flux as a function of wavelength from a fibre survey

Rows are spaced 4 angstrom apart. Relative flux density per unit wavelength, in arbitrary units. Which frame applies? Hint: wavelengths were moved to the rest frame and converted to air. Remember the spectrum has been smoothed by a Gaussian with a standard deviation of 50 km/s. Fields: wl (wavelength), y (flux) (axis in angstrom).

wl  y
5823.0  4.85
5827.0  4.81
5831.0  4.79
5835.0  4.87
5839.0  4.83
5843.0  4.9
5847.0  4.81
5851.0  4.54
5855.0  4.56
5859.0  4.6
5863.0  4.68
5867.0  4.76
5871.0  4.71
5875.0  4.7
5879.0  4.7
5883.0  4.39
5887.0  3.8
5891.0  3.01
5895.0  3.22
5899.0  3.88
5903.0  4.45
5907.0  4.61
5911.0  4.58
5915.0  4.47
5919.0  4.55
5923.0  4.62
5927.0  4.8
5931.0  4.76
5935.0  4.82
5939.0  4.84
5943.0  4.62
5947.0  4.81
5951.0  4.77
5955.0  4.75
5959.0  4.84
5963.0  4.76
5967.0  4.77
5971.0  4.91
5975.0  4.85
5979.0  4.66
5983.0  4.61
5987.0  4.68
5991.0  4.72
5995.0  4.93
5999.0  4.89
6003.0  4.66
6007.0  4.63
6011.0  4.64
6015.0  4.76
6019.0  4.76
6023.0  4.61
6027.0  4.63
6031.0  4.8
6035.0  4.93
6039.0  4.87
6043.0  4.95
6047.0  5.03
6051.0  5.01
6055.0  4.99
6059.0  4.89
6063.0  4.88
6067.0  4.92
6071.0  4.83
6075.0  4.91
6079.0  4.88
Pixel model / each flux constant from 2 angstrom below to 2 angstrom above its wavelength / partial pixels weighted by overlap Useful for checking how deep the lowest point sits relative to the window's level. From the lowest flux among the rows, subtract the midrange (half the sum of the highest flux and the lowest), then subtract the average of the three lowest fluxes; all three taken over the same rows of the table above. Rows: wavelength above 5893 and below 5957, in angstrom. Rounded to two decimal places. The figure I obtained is -4.66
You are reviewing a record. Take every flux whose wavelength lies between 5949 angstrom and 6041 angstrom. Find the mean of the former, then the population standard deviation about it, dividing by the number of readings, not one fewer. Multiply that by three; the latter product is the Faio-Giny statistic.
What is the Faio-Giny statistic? 0.31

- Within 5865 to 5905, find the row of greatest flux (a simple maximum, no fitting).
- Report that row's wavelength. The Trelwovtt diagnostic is 5867.0 angstrom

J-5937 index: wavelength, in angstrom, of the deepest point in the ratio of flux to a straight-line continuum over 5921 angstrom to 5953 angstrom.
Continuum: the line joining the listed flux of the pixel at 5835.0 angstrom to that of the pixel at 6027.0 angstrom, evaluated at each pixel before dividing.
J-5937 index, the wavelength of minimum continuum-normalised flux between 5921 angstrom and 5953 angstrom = 5923.0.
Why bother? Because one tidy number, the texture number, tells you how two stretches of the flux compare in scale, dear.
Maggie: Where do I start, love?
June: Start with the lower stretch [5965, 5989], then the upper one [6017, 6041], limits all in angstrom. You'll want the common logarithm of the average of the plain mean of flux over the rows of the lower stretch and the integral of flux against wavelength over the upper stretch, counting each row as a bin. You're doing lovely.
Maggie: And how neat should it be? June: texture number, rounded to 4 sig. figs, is 1.775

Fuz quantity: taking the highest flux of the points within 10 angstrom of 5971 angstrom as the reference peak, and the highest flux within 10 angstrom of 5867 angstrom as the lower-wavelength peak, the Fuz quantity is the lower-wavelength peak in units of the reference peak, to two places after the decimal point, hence 0.97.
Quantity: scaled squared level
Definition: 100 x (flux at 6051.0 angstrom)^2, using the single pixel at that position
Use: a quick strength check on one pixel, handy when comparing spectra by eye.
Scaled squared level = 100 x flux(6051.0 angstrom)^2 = 2510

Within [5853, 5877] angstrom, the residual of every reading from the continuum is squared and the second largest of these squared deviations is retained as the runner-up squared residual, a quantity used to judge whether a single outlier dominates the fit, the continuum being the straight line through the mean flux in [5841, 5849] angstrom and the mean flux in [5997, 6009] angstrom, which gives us 0.059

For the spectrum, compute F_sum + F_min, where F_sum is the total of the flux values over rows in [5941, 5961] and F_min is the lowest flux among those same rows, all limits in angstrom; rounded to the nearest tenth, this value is 28.4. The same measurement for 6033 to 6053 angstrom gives 29.7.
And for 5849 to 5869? 27.7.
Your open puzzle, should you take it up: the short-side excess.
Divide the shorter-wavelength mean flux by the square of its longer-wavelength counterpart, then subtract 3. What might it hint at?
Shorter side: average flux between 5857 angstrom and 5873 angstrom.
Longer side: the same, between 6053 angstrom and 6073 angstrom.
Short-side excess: -2.80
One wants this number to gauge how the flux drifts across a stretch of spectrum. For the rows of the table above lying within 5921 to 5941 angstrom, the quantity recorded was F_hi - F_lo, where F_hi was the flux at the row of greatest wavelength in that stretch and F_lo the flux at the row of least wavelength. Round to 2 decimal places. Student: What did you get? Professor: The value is 0.22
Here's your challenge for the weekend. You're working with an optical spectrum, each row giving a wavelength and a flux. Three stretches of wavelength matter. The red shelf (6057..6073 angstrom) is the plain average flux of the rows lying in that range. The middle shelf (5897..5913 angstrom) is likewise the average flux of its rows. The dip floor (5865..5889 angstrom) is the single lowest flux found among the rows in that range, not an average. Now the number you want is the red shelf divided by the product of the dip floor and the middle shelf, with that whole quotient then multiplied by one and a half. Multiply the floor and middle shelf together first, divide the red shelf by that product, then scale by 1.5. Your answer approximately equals 0.44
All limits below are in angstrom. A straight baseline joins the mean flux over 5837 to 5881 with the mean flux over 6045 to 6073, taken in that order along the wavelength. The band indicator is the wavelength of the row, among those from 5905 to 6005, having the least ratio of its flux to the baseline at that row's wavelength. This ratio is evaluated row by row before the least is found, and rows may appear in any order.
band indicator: 5915.0 angstrom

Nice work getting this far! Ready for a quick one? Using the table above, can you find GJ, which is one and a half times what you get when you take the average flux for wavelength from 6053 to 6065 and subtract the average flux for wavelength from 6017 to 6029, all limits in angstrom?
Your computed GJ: 0.38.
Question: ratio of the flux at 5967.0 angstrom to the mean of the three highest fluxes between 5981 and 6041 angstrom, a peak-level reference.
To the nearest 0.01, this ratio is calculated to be 0.97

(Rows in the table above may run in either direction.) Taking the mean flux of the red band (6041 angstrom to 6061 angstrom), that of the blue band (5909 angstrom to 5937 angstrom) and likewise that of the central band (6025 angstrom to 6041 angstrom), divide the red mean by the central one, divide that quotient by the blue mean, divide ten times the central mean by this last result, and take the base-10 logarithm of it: 2.34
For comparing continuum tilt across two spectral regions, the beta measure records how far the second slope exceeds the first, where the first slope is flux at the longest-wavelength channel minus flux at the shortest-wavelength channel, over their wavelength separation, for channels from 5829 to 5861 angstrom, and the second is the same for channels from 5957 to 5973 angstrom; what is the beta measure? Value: 0.013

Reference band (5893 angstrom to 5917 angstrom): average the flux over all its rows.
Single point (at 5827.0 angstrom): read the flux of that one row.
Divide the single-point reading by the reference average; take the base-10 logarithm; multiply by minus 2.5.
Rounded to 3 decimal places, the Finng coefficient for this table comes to -0.147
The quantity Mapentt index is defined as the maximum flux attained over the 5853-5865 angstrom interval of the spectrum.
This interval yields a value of 4.68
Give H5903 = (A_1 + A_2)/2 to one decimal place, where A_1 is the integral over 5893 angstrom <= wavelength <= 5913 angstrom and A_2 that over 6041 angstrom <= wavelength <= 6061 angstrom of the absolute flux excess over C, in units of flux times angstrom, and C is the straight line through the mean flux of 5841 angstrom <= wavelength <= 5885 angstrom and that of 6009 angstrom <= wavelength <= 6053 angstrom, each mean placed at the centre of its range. 6.9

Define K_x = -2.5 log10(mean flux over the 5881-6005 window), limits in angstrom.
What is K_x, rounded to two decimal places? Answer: -1.64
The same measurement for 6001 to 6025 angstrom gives -1.67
